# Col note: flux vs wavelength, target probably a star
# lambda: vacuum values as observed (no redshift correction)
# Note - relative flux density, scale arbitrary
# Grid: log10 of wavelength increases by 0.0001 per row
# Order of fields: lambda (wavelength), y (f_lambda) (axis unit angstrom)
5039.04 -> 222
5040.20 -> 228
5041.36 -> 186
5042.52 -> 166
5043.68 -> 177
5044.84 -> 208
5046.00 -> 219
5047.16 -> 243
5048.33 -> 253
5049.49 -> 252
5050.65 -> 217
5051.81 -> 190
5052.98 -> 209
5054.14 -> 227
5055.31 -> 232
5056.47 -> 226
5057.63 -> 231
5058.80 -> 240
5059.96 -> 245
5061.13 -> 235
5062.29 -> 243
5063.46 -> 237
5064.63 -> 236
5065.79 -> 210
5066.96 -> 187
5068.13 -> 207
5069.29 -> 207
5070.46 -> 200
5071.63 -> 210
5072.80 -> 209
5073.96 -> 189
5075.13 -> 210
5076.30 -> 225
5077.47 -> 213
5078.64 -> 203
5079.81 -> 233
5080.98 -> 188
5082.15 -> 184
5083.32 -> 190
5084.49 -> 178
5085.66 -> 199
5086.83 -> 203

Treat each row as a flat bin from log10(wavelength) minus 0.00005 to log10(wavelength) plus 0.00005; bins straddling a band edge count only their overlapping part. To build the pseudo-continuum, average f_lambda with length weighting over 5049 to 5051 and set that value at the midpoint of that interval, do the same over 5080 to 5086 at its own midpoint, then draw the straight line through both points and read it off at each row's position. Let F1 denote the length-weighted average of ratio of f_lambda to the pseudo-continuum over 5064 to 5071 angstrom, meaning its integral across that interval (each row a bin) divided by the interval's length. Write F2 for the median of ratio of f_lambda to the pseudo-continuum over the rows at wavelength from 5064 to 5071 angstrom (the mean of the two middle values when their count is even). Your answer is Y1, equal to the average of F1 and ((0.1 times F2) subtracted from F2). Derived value 0.93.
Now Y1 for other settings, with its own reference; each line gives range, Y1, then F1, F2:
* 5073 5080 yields 1.01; 1.06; 1.06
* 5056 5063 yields 1.01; 1.06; 1.07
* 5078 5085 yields 0.95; 1.02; 0.99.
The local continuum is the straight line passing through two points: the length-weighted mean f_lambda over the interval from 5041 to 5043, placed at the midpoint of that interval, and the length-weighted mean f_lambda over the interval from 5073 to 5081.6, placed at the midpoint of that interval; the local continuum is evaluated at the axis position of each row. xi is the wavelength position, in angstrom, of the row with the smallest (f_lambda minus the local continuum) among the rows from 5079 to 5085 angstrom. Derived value 5084.49 angstrom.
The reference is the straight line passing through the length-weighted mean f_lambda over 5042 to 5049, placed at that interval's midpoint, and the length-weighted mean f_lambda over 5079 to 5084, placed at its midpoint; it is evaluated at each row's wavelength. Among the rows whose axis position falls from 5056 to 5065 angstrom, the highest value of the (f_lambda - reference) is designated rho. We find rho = 38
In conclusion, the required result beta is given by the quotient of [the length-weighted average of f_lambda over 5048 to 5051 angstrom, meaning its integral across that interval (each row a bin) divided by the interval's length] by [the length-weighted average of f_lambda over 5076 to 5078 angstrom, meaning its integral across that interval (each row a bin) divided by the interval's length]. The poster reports 1.11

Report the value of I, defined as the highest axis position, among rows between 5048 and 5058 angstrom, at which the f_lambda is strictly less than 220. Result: 5052.98 angstrom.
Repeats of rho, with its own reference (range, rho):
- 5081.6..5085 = -8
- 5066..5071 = 4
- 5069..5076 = 9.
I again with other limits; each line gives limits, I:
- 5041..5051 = 5050.65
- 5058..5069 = 5068.13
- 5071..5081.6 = 5080.98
